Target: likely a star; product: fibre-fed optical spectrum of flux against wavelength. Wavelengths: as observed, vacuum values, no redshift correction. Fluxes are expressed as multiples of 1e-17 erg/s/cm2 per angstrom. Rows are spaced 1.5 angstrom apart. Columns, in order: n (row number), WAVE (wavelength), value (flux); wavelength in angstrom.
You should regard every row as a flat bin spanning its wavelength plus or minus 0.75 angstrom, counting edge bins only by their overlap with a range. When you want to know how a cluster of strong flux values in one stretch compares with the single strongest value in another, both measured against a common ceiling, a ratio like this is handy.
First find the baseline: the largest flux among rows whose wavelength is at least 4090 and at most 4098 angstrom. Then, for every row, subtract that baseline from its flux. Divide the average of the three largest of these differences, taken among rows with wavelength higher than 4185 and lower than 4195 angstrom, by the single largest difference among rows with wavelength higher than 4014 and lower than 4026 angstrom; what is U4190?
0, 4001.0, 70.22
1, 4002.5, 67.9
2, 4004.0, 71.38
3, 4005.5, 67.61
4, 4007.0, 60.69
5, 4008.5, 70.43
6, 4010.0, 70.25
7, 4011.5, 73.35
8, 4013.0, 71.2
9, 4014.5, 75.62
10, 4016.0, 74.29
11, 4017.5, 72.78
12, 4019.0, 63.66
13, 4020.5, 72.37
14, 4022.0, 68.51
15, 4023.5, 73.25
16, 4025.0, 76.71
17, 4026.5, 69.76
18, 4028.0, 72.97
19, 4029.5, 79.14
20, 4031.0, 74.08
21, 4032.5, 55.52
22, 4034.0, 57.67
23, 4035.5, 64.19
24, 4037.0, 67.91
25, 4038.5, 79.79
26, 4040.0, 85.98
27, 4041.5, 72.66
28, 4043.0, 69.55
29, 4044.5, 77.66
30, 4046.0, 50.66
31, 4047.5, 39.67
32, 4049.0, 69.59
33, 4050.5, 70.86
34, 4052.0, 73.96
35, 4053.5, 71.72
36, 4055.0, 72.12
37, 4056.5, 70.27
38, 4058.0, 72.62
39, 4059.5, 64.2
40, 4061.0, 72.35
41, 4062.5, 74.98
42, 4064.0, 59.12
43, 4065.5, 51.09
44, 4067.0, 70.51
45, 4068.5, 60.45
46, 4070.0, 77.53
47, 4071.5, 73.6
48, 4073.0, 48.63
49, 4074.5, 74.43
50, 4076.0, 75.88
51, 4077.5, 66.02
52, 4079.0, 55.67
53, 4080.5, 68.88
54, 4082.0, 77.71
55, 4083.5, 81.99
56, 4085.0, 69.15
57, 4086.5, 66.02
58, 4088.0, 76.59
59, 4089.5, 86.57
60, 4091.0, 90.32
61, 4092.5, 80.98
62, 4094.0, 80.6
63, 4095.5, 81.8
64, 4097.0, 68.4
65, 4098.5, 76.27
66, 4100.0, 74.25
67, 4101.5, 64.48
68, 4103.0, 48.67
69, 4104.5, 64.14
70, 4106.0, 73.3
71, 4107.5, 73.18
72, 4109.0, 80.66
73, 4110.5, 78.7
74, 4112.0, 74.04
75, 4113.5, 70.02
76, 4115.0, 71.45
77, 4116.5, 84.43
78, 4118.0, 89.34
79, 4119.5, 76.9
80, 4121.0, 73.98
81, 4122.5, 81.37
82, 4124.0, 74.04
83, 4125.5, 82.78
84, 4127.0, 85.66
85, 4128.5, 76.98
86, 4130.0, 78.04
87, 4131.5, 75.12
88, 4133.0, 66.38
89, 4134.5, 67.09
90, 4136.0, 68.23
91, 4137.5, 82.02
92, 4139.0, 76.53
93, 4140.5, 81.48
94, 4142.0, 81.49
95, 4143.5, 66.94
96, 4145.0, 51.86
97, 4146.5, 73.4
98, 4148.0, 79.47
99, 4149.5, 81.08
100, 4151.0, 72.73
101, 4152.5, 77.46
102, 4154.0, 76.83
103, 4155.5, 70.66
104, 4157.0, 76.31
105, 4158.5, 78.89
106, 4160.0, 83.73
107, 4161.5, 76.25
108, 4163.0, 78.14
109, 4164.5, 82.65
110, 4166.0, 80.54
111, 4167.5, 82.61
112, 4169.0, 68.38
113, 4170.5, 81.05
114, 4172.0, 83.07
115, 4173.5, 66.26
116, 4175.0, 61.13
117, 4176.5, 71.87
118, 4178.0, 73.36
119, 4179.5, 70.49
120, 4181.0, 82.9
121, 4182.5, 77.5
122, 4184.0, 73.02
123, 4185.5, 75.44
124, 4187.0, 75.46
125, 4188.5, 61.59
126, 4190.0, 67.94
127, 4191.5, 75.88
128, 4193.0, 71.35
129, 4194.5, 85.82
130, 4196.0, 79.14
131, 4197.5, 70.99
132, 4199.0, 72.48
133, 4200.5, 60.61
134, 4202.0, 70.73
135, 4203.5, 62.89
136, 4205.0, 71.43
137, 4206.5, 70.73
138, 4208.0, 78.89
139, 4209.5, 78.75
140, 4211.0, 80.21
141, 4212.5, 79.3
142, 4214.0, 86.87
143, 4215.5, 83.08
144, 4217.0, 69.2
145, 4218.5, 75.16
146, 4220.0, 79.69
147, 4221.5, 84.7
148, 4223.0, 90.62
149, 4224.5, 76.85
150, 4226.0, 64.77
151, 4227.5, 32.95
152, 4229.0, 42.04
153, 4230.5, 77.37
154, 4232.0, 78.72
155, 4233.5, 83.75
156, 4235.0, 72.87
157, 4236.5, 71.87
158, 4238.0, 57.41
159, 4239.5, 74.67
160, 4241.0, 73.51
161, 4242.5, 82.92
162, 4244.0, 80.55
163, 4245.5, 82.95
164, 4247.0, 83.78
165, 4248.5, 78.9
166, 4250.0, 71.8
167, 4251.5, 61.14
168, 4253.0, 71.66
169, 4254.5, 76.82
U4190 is 0.83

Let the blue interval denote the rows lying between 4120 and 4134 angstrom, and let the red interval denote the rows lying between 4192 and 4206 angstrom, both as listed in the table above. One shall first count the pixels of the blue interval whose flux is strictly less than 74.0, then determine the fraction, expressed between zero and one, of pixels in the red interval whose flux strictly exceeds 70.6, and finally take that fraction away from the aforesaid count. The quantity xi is 1.2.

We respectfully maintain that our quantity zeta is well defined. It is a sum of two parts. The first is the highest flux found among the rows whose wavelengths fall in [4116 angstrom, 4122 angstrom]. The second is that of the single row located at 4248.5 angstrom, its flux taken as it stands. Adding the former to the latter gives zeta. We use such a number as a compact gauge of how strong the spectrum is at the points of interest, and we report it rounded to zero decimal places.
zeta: 168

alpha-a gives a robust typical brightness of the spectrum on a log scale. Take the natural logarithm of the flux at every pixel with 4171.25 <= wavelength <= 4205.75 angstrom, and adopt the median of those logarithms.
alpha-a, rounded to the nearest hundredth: 4.27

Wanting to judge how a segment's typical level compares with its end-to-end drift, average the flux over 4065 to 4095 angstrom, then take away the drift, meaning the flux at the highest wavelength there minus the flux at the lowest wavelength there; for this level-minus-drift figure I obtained 42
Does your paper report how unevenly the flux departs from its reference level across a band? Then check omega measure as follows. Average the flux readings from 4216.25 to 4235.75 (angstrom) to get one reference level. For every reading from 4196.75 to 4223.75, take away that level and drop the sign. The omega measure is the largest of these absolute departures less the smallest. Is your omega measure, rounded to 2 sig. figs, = 19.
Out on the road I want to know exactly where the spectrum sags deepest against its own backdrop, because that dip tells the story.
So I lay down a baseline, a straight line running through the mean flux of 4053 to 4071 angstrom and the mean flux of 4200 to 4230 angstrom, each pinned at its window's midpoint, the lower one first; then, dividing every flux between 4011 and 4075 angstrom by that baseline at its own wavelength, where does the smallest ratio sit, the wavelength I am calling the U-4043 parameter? 4047.5 angstrom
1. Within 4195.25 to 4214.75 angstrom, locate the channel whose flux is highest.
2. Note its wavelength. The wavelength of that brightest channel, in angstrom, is 4214.0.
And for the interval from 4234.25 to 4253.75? 4247.0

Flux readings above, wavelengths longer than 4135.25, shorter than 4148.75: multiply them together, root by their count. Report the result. 73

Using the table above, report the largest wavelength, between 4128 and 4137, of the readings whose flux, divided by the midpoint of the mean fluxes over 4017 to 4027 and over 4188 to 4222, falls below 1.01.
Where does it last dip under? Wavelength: 4136.0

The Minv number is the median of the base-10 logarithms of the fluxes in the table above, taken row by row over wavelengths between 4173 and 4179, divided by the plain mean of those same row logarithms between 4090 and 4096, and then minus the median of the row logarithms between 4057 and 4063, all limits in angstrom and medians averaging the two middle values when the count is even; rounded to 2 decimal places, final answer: -0.90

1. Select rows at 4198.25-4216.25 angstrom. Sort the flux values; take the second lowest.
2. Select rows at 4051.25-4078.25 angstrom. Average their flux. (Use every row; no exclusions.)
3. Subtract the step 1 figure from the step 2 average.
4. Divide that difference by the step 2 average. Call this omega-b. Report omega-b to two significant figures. 0.079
